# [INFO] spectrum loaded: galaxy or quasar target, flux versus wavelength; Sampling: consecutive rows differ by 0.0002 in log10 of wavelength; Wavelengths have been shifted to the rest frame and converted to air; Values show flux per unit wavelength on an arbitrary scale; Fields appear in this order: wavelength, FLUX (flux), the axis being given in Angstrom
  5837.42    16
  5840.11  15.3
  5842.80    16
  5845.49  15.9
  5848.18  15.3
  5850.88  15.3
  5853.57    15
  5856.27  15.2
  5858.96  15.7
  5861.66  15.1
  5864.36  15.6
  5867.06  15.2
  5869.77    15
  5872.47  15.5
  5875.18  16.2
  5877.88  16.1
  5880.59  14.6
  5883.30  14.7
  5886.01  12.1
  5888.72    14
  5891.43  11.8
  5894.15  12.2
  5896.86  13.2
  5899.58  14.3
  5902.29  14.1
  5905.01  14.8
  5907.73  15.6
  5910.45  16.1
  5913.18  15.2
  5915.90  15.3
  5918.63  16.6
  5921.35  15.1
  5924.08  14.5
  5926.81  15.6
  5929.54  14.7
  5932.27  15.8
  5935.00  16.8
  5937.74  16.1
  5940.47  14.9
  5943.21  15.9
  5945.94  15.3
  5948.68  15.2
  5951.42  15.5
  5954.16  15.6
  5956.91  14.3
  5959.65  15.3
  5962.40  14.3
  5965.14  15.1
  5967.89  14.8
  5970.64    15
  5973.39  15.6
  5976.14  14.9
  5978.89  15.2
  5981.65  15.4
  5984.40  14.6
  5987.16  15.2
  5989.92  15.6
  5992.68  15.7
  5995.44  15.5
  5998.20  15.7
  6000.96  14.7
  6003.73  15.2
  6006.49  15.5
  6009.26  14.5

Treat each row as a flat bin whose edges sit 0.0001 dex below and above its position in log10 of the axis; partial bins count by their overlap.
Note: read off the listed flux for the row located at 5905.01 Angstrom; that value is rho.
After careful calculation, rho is 14.8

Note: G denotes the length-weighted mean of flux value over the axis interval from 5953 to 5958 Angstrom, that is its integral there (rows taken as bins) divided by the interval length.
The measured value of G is 14.9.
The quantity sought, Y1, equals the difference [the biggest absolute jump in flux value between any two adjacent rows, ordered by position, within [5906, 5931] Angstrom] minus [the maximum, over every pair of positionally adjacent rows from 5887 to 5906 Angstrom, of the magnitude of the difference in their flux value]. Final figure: -0.70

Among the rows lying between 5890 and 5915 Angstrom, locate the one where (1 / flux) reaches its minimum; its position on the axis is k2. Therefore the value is 5910.45 Angstrom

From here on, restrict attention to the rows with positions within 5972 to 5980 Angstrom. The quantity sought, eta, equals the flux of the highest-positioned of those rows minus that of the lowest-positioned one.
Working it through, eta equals -0.4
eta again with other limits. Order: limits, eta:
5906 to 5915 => -0.4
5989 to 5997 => -0.1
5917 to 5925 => -2.1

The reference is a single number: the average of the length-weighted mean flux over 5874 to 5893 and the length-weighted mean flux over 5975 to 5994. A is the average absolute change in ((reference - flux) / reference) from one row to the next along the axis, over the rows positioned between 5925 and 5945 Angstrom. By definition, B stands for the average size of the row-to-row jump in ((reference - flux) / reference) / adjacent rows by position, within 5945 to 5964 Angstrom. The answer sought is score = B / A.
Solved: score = 0.64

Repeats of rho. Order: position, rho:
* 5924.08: 14.5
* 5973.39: 15.6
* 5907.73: 15.6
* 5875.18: 16.2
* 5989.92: 15.6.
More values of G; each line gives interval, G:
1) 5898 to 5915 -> 15.0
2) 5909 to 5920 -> 15.8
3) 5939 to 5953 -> 15.4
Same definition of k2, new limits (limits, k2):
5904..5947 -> 5935.00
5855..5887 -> 5875.18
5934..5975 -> 5935.00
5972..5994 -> 5992.68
